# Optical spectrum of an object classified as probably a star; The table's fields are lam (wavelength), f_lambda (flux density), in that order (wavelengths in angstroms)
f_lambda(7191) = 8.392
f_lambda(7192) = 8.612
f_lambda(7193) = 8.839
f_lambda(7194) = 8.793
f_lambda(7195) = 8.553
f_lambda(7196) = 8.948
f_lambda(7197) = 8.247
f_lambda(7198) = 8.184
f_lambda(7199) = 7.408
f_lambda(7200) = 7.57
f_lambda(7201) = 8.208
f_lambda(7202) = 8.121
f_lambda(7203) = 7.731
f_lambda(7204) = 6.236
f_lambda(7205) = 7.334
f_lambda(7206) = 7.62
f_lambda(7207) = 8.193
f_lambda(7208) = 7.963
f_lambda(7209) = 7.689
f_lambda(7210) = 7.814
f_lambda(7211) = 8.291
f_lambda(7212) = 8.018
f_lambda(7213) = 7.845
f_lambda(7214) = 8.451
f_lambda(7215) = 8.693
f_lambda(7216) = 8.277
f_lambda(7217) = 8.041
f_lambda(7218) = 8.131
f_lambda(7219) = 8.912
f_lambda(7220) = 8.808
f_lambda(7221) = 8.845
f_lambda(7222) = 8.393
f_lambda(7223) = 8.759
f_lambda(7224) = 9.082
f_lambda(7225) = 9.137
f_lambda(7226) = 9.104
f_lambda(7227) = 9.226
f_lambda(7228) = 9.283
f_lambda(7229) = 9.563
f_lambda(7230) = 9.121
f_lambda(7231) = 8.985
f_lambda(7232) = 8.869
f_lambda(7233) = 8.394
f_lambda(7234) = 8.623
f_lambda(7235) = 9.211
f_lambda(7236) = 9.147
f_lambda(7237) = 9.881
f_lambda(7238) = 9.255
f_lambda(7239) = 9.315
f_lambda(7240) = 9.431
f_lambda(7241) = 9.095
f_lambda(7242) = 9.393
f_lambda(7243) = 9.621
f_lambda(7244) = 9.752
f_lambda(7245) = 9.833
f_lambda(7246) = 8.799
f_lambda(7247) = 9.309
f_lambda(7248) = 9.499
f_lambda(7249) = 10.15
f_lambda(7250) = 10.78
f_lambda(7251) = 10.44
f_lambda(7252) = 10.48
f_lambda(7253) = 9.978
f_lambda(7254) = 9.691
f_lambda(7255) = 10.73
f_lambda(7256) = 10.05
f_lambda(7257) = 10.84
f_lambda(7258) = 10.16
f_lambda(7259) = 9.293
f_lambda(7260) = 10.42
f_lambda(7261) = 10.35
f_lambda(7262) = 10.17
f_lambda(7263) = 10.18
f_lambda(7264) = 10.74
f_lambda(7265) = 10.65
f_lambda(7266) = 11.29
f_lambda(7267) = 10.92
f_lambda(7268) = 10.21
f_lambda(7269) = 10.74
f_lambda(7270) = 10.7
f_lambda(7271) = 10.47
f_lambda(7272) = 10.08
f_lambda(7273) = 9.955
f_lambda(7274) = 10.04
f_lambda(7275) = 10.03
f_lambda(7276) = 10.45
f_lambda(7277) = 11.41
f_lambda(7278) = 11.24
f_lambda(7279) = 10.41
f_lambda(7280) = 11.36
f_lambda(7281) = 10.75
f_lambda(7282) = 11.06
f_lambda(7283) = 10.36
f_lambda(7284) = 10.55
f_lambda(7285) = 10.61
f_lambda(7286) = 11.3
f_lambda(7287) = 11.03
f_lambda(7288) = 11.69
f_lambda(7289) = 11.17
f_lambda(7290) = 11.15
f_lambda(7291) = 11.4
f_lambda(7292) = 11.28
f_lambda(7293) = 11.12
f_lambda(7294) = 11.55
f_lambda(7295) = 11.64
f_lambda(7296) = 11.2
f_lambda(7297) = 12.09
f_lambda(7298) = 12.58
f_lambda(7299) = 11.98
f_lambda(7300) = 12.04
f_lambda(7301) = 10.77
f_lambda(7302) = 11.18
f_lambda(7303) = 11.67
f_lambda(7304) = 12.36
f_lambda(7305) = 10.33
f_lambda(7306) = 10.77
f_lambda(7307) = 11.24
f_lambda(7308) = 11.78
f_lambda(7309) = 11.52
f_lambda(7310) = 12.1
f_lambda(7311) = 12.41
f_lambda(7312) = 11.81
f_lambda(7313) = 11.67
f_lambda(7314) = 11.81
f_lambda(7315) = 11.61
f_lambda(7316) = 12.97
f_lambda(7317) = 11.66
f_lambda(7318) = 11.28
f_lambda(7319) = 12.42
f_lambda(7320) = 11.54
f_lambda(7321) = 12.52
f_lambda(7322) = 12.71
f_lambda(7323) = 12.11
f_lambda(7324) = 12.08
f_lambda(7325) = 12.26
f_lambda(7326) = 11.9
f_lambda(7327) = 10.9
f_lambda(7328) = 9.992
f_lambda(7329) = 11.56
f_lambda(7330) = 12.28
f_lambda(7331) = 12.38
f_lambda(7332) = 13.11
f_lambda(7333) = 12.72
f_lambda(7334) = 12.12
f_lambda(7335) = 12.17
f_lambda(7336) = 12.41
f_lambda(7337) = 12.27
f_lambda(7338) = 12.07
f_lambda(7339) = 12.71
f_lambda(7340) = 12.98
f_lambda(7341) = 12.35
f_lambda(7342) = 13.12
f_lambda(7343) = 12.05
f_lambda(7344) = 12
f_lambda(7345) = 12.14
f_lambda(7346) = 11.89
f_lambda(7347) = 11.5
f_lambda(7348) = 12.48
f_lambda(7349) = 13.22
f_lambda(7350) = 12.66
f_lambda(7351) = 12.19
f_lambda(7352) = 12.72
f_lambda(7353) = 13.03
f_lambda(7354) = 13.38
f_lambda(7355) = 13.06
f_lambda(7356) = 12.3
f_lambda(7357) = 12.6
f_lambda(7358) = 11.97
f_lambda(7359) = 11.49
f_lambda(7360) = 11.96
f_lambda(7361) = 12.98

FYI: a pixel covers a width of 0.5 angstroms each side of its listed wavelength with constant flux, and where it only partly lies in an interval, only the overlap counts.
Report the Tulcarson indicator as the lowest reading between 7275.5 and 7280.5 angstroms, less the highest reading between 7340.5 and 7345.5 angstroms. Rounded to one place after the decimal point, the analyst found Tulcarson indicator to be -2.7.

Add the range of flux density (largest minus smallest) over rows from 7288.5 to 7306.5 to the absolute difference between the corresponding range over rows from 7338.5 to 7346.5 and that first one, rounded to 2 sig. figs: 3.3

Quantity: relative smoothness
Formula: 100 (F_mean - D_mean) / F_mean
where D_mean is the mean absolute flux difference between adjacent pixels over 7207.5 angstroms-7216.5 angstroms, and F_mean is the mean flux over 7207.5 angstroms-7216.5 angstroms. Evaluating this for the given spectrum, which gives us 96.0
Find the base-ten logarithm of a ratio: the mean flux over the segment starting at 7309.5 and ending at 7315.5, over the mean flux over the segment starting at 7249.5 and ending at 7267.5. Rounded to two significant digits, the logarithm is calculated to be 0.059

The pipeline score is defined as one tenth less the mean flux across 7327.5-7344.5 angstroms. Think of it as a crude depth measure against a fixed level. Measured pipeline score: -12.2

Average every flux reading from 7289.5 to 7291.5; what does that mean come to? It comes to 11.3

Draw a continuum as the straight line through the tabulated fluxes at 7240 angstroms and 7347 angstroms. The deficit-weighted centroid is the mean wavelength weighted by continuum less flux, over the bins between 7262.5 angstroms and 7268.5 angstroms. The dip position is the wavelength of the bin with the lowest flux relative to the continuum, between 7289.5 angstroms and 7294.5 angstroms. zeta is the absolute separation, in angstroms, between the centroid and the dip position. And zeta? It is 27.4 angstroms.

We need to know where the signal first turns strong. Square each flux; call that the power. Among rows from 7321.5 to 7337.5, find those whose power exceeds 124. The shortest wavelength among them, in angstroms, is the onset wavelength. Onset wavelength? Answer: 7322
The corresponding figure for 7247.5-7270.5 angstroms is 7266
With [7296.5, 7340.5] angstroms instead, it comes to 7297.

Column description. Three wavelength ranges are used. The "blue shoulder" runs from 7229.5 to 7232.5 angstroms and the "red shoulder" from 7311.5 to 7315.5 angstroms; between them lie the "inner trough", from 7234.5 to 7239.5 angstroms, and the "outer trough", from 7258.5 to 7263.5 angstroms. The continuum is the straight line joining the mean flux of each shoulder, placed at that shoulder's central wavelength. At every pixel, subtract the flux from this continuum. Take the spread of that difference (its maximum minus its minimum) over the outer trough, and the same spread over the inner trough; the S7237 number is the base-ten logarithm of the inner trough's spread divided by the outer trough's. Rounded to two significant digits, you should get -0.19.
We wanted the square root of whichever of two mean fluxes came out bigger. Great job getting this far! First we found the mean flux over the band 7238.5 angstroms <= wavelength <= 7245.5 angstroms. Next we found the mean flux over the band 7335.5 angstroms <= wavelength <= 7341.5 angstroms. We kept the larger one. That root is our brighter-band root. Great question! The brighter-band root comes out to 3.53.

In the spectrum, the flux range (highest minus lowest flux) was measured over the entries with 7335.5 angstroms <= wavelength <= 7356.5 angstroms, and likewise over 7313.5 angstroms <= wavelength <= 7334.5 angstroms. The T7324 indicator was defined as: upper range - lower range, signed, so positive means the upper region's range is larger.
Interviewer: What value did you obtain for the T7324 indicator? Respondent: -1.2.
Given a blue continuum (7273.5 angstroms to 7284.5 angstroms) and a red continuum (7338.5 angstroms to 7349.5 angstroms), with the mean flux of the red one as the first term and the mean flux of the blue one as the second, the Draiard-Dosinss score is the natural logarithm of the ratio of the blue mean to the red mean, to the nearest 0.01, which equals -0.15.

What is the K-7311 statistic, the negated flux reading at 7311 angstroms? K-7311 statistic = -12.4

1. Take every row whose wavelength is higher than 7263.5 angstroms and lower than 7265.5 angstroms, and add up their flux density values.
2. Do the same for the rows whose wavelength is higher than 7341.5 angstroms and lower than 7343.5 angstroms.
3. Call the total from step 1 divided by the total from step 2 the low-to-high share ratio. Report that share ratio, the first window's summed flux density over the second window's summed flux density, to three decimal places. 0.850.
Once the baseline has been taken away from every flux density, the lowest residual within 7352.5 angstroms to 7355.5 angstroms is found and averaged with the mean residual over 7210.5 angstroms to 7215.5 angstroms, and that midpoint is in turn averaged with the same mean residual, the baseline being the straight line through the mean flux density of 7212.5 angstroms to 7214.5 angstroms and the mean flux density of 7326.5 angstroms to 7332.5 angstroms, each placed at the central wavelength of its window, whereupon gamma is 0.24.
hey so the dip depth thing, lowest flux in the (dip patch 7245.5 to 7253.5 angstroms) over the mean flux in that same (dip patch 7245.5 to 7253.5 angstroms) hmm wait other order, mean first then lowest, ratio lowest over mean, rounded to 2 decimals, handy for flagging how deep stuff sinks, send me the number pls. 0.89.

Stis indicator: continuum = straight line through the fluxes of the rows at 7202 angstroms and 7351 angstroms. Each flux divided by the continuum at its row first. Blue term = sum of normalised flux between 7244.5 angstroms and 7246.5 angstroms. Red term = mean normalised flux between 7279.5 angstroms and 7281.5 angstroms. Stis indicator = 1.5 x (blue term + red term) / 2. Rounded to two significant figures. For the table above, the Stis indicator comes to 2.3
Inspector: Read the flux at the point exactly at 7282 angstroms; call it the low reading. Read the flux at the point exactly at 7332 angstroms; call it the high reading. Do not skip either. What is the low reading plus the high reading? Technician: 24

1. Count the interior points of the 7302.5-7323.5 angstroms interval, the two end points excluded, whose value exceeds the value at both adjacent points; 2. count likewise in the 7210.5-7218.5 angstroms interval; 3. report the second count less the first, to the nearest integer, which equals -6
